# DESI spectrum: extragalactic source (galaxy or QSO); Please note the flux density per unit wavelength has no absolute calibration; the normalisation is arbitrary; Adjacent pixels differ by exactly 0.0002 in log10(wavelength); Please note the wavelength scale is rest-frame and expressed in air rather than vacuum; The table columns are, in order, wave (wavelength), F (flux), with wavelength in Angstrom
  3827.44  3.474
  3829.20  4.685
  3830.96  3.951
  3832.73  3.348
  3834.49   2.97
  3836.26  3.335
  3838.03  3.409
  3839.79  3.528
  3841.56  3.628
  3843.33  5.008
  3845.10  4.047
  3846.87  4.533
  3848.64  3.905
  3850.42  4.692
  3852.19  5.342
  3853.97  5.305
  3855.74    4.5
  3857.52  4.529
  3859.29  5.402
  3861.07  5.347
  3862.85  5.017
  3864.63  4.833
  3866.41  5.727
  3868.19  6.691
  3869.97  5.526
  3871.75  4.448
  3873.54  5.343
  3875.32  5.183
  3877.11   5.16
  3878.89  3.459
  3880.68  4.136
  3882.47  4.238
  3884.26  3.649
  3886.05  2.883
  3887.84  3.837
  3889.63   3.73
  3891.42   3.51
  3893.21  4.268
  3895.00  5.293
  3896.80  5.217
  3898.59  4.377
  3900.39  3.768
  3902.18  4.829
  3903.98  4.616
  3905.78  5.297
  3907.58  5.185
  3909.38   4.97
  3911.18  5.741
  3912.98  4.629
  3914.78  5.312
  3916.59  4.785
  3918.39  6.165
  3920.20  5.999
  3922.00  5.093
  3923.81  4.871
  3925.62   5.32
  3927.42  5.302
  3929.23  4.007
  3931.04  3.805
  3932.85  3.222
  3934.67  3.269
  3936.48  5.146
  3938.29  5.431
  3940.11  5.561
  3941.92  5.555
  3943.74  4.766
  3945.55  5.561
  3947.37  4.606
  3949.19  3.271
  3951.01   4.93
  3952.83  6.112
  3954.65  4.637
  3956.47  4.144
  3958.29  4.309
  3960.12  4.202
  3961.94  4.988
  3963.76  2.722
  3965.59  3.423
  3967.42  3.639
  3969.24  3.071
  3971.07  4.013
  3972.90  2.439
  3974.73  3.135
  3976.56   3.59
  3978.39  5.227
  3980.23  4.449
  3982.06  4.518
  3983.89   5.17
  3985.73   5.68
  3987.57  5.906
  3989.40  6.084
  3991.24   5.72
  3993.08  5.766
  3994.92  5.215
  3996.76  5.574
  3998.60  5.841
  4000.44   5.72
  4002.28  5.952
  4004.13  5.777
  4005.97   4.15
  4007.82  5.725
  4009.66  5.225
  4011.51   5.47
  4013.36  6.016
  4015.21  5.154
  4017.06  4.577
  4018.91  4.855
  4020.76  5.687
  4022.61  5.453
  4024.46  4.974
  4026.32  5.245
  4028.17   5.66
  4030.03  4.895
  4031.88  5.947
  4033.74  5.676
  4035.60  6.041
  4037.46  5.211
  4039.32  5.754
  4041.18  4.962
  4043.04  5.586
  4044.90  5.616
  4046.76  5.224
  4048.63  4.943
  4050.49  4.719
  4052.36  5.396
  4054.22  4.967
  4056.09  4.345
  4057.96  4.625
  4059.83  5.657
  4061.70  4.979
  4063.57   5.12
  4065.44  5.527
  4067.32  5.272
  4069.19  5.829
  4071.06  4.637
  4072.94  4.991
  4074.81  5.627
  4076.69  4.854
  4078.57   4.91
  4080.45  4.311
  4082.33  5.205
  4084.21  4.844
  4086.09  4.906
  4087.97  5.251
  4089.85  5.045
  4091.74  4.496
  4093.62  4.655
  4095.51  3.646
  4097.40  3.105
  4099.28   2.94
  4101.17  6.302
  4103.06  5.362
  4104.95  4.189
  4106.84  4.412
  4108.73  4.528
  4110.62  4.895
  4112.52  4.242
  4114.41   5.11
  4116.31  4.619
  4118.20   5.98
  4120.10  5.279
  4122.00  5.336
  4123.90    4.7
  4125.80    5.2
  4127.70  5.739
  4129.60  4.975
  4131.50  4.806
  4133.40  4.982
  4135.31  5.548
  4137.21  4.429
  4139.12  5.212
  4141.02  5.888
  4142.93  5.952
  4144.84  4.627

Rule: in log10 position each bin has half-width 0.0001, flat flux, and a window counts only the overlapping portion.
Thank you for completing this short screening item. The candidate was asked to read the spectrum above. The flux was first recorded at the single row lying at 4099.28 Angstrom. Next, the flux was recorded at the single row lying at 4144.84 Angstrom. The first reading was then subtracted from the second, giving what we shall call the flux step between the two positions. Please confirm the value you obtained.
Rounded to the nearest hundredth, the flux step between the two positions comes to 1.69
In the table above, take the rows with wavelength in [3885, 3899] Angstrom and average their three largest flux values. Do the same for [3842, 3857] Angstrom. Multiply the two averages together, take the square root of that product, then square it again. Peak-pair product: 25.9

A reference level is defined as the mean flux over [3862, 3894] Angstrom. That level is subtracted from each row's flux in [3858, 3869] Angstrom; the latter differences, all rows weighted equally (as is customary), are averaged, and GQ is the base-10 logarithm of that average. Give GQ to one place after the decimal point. 0.0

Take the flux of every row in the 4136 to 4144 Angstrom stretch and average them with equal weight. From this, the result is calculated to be 5.37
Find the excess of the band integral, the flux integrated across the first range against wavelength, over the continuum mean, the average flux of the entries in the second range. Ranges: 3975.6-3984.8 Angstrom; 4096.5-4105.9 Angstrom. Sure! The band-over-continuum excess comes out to 38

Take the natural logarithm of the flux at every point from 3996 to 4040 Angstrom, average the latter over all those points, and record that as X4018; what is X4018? 1.69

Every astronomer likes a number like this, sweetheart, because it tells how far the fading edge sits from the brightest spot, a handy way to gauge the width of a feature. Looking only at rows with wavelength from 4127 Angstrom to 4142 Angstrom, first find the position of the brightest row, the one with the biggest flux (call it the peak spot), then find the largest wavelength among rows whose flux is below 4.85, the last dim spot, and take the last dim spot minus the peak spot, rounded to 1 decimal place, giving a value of -3.8 Angstrom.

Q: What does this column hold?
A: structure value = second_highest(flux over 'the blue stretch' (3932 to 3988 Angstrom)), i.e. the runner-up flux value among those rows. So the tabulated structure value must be 5.906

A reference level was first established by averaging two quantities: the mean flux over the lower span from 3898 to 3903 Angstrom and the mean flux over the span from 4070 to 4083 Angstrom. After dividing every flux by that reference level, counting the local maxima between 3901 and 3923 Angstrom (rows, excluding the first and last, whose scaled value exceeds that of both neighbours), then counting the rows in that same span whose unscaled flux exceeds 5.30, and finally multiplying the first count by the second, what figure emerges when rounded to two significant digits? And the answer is 16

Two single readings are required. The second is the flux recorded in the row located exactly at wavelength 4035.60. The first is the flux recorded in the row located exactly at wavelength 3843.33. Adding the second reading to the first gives 11.0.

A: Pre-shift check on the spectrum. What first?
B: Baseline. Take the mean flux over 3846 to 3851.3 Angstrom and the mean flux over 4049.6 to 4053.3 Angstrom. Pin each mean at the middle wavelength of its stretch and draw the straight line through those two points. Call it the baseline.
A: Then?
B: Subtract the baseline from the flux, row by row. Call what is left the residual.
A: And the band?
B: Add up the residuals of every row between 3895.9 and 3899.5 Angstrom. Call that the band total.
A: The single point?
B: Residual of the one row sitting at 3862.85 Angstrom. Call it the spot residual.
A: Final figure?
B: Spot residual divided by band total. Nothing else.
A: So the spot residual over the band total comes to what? 1.2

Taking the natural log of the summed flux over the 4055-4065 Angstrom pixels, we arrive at 3.21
